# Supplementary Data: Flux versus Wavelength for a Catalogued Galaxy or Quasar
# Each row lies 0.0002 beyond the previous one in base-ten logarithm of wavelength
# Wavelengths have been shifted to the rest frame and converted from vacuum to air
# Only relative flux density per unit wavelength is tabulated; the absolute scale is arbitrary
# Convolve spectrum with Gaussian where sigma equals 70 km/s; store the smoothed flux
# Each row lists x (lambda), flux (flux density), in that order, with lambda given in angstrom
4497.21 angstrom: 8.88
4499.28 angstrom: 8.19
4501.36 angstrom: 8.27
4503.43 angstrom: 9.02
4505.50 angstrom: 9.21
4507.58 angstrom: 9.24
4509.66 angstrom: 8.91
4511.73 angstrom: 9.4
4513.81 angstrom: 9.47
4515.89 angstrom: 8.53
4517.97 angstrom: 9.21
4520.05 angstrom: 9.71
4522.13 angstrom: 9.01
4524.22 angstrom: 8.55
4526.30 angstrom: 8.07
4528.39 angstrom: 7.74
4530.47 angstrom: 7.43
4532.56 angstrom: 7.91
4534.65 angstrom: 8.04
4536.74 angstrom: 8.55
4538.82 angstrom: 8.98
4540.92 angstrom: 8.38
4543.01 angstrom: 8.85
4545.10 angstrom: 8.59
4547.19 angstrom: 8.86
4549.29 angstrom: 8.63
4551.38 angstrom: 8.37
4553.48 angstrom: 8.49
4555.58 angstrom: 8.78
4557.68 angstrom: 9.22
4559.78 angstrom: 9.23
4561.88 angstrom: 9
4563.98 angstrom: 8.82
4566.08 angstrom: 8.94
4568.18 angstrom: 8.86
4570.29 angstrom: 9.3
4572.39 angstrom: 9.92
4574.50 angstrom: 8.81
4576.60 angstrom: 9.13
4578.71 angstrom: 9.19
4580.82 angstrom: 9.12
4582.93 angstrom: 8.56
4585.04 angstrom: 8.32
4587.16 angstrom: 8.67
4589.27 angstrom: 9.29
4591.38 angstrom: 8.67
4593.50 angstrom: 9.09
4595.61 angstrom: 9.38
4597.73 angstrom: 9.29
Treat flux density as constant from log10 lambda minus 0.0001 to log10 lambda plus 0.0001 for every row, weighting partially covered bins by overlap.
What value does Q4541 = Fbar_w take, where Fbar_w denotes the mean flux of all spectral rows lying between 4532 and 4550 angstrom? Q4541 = 8.5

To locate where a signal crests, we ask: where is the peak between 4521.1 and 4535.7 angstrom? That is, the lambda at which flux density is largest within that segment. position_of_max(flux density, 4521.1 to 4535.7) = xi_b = 4522.13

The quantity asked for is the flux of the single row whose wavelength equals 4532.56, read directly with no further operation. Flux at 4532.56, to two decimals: 7.91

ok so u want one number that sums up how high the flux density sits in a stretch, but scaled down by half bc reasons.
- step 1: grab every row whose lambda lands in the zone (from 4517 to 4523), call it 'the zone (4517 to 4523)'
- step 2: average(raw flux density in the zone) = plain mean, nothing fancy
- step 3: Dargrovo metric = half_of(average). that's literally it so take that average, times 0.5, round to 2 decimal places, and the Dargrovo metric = 4.66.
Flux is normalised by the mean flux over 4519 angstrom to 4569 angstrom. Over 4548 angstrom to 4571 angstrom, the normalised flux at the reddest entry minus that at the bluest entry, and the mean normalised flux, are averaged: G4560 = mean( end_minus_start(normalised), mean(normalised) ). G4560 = 0.553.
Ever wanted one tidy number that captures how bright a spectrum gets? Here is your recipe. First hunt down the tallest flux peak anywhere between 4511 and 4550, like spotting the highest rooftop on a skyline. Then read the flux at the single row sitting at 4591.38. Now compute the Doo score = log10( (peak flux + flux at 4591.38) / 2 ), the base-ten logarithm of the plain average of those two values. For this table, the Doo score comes 0.963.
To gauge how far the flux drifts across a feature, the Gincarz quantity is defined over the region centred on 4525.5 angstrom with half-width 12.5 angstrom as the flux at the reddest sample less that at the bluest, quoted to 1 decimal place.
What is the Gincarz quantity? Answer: -0.9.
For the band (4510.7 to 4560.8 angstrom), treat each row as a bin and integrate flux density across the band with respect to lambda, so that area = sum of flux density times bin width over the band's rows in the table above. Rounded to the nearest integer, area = 434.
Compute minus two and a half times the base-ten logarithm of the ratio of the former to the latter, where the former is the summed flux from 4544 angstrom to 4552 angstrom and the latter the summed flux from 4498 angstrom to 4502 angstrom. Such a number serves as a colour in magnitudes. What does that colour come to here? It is -0.80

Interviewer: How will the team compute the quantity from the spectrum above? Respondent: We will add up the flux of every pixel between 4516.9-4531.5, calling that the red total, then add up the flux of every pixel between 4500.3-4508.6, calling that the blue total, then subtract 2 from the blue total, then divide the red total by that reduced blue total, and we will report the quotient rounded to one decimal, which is 1.8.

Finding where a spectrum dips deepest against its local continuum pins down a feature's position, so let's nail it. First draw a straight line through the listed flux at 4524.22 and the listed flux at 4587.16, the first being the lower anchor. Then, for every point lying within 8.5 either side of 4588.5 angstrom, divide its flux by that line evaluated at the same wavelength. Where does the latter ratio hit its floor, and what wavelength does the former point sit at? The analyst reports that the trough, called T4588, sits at 4585.04 angstrom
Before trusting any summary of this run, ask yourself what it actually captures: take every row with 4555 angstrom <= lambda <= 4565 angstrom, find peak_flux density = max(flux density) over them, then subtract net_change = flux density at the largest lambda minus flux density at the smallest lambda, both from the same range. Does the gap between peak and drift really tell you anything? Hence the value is 9.19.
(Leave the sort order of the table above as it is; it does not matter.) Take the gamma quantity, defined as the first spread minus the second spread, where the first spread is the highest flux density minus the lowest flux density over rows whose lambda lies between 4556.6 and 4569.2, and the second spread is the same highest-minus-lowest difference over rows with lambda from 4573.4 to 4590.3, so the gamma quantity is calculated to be -0.6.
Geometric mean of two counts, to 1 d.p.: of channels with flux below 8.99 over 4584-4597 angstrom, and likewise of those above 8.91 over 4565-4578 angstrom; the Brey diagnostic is 3.5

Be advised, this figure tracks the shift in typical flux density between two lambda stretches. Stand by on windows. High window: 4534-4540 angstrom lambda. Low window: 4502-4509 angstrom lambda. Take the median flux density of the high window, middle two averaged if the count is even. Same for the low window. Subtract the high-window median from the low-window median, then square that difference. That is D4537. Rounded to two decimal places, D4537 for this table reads 0.44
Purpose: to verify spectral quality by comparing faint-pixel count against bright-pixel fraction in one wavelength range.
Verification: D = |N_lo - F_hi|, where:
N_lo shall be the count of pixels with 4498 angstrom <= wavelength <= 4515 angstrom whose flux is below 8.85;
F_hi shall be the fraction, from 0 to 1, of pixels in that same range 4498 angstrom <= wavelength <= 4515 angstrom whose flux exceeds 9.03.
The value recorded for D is 1.5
